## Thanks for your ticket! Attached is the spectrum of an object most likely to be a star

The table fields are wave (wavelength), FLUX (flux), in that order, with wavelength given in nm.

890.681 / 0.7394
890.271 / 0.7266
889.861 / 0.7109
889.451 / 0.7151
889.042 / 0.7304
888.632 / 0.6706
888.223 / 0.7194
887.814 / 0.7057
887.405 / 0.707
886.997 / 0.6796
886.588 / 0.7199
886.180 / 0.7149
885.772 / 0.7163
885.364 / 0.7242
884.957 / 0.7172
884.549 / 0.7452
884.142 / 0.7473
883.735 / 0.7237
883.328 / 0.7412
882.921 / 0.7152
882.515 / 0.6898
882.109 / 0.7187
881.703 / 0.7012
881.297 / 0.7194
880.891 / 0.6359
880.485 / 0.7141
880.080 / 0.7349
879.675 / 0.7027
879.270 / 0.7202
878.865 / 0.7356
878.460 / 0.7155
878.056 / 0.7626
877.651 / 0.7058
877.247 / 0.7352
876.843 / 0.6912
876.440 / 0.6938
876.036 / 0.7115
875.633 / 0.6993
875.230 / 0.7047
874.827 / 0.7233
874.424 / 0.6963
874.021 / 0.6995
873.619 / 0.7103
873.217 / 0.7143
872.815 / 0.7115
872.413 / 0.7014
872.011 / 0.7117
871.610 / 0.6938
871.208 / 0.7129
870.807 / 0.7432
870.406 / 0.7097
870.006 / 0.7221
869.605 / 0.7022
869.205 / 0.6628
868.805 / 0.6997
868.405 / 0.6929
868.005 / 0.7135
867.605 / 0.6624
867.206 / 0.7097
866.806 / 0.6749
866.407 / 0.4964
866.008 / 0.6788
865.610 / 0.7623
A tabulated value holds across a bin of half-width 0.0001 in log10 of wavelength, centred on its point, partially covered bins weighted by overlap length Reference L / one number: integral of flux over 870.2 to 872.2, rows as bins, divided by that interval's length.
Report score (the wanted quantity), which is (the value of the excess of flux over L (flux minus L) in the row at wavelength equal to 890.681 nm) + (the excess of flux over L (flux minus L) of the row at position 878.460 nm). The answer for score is 0.026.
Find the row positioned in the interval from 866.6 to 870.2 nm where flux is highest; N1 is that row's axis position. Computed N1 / 870.006 nm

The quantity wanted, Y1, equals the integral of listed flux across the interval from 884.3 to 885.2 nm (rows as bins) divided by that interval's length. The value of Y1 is 0.732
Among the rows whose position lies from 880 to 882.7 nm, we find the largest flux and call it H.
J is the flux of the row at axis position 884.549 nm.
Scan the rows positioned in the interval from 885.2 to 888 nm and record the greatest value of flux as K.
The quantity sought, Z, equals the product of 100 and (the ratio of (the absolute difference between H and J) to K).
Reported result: 1.4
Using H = 0.7349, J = 0.7452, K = 0.7242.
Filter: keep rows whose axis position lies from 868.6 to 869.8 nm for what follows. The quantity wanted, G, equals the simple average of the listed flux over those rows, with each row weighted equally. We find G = 0.688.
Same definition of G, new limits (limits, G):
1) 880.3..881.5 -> 0.690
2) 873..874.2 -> 0.708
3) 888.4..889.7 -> 0.705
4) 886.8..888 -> 0.697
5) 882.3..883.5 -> 0.715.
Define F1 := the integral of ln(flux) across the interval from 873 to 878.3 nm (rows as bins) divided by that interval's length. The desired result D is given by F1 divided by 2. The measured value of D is -0.170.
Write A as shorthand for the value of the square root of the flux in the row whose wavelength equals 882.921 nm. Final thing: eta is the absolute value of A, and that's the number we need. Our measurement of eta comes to 0.85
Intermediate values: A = 0.846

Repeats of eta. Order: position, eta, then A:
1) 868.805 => 0.84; 0.836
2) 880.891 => 0.80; 0.797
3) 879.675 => 0.84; 0.838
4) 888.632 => 0.82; 0.819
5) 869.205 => 0.81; 0.814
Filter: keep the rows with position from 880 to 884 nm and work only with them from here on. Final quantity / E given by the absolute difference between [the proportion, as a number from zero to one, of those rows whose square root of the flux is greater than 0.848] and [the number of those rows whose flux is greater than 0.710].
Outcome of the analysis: 7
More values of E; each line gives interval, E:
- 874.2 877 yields 2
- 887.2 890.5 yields 5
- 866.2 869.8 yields 1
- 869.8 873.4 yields 6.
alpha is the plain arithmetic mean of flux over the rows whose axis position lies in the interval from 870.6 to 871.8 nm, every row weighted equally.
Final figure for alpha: 0.717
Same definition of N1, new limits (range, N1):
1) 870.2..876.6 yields 870.807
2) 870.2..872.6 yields 870.807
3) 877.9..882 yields 878.056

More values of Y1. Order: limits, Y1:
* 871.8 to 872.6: 0.707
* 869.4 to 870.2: 0.712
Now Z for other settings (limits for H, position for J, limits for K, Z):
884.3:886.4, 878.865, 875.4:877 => 1.3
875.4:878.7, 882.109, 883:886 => 5.9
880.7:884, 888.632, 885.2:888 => 9.7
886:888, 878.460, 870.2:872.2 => 0.6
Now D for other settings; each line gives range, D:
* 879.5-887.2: -0.169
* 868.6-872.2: -0.174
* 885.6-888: -0.173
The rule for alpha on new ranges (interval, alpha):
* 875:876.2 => 0.705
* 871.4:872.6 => 0.702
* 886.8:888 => 0.697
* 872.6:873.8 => 0.712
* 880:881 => 0.695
